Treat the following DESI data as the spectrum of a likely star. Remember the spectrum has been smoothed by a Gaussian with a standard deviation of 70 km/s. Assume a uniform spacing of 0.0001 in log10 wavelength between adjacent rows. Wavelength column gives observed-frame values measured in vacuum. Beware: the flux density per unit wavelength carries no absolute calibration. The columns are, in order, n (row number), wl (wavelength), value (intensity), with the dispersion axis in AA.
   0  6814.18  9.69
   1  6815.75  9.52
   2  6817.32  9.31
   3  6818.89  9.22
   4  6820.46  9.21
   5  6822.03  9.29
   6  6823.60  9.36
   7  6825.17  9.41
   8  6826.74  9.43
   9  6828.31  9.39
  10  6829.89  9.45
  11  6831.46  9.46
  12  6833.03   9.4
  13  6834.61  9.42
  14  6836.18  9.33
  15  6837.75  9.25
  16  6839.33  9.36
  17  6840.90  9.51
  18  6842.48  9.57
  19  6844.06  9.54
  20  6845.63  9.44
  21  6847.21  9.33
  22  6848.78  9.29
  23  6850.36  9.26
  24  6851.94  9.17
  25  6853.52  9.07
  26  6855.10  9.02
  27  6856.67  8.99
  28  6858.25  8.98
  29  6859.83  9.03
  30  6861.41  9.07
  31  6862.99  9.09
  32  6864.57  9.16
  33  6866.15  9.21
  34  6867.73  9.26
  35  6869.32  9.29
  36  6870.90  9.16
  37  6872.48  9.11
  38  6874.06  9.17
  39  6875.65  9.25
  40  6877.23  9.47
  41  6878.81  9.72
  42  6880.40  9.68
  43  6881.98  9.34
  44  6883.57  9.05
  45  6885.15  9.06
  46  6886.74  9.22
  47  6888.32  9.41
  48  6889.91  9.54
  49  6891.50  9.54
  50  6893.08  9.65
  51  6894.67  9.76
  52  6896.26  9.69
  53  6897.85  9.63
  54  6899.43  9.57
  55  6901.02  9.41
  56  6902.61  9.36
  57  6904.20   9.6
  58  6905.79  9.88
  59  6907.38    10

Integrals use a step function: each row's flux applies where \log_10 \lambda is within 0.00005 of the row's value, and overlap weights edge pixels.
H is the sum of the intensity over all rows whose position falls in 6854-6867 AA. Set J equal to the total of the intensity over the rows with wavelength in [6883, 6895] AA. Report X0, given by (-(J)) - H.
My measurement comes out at -147.8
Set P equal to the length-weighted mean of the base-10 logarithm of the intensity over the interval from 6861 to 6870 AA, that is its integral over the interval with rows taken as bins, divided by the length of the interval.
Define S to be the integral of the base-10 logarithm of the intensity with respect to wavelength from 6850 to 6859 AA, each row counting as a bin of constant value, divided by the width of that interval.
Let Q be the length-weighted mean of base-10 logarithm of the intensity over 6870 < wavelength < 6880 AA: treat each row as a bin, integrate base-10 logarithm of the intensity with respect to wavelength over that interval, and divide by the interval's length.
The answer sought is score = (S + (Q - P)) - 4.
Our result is -3.035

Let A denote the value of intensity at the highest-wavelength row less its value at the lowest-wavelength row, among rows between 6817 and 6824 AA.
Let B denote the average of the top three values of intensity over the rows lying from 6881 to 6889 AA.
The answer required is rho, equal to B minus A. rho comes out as 9.27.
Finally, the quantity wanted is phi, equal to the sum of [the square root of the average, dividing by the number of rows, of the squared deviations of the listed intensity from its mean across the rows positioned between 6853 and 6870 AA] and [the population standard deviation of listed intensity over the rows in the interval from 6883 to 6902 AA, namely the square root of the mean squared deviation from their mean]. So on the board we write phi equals 0.33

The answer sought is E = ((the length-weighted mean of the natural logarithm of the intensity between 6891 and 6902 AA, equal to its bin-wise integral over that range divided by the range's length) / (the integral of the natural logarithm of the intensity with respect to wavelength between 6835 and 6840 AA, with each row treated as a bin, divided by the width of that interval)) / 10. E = 0.101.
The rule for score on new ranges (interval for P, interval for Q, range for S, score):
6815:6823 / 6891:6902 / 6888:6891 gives -3.011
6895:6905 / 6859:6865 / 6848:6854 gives -3.059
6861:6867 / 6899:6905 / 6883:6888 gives -3.023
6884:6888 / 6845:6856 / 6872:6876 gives -3.037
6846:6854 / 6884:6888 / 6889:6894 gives -3.021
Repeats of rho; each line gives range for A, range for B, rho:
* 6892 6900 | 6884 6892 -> 9.58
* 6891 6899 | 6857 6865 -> 9.02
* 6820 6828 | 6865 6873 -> 9.03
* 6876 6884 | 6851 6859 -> 9.51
